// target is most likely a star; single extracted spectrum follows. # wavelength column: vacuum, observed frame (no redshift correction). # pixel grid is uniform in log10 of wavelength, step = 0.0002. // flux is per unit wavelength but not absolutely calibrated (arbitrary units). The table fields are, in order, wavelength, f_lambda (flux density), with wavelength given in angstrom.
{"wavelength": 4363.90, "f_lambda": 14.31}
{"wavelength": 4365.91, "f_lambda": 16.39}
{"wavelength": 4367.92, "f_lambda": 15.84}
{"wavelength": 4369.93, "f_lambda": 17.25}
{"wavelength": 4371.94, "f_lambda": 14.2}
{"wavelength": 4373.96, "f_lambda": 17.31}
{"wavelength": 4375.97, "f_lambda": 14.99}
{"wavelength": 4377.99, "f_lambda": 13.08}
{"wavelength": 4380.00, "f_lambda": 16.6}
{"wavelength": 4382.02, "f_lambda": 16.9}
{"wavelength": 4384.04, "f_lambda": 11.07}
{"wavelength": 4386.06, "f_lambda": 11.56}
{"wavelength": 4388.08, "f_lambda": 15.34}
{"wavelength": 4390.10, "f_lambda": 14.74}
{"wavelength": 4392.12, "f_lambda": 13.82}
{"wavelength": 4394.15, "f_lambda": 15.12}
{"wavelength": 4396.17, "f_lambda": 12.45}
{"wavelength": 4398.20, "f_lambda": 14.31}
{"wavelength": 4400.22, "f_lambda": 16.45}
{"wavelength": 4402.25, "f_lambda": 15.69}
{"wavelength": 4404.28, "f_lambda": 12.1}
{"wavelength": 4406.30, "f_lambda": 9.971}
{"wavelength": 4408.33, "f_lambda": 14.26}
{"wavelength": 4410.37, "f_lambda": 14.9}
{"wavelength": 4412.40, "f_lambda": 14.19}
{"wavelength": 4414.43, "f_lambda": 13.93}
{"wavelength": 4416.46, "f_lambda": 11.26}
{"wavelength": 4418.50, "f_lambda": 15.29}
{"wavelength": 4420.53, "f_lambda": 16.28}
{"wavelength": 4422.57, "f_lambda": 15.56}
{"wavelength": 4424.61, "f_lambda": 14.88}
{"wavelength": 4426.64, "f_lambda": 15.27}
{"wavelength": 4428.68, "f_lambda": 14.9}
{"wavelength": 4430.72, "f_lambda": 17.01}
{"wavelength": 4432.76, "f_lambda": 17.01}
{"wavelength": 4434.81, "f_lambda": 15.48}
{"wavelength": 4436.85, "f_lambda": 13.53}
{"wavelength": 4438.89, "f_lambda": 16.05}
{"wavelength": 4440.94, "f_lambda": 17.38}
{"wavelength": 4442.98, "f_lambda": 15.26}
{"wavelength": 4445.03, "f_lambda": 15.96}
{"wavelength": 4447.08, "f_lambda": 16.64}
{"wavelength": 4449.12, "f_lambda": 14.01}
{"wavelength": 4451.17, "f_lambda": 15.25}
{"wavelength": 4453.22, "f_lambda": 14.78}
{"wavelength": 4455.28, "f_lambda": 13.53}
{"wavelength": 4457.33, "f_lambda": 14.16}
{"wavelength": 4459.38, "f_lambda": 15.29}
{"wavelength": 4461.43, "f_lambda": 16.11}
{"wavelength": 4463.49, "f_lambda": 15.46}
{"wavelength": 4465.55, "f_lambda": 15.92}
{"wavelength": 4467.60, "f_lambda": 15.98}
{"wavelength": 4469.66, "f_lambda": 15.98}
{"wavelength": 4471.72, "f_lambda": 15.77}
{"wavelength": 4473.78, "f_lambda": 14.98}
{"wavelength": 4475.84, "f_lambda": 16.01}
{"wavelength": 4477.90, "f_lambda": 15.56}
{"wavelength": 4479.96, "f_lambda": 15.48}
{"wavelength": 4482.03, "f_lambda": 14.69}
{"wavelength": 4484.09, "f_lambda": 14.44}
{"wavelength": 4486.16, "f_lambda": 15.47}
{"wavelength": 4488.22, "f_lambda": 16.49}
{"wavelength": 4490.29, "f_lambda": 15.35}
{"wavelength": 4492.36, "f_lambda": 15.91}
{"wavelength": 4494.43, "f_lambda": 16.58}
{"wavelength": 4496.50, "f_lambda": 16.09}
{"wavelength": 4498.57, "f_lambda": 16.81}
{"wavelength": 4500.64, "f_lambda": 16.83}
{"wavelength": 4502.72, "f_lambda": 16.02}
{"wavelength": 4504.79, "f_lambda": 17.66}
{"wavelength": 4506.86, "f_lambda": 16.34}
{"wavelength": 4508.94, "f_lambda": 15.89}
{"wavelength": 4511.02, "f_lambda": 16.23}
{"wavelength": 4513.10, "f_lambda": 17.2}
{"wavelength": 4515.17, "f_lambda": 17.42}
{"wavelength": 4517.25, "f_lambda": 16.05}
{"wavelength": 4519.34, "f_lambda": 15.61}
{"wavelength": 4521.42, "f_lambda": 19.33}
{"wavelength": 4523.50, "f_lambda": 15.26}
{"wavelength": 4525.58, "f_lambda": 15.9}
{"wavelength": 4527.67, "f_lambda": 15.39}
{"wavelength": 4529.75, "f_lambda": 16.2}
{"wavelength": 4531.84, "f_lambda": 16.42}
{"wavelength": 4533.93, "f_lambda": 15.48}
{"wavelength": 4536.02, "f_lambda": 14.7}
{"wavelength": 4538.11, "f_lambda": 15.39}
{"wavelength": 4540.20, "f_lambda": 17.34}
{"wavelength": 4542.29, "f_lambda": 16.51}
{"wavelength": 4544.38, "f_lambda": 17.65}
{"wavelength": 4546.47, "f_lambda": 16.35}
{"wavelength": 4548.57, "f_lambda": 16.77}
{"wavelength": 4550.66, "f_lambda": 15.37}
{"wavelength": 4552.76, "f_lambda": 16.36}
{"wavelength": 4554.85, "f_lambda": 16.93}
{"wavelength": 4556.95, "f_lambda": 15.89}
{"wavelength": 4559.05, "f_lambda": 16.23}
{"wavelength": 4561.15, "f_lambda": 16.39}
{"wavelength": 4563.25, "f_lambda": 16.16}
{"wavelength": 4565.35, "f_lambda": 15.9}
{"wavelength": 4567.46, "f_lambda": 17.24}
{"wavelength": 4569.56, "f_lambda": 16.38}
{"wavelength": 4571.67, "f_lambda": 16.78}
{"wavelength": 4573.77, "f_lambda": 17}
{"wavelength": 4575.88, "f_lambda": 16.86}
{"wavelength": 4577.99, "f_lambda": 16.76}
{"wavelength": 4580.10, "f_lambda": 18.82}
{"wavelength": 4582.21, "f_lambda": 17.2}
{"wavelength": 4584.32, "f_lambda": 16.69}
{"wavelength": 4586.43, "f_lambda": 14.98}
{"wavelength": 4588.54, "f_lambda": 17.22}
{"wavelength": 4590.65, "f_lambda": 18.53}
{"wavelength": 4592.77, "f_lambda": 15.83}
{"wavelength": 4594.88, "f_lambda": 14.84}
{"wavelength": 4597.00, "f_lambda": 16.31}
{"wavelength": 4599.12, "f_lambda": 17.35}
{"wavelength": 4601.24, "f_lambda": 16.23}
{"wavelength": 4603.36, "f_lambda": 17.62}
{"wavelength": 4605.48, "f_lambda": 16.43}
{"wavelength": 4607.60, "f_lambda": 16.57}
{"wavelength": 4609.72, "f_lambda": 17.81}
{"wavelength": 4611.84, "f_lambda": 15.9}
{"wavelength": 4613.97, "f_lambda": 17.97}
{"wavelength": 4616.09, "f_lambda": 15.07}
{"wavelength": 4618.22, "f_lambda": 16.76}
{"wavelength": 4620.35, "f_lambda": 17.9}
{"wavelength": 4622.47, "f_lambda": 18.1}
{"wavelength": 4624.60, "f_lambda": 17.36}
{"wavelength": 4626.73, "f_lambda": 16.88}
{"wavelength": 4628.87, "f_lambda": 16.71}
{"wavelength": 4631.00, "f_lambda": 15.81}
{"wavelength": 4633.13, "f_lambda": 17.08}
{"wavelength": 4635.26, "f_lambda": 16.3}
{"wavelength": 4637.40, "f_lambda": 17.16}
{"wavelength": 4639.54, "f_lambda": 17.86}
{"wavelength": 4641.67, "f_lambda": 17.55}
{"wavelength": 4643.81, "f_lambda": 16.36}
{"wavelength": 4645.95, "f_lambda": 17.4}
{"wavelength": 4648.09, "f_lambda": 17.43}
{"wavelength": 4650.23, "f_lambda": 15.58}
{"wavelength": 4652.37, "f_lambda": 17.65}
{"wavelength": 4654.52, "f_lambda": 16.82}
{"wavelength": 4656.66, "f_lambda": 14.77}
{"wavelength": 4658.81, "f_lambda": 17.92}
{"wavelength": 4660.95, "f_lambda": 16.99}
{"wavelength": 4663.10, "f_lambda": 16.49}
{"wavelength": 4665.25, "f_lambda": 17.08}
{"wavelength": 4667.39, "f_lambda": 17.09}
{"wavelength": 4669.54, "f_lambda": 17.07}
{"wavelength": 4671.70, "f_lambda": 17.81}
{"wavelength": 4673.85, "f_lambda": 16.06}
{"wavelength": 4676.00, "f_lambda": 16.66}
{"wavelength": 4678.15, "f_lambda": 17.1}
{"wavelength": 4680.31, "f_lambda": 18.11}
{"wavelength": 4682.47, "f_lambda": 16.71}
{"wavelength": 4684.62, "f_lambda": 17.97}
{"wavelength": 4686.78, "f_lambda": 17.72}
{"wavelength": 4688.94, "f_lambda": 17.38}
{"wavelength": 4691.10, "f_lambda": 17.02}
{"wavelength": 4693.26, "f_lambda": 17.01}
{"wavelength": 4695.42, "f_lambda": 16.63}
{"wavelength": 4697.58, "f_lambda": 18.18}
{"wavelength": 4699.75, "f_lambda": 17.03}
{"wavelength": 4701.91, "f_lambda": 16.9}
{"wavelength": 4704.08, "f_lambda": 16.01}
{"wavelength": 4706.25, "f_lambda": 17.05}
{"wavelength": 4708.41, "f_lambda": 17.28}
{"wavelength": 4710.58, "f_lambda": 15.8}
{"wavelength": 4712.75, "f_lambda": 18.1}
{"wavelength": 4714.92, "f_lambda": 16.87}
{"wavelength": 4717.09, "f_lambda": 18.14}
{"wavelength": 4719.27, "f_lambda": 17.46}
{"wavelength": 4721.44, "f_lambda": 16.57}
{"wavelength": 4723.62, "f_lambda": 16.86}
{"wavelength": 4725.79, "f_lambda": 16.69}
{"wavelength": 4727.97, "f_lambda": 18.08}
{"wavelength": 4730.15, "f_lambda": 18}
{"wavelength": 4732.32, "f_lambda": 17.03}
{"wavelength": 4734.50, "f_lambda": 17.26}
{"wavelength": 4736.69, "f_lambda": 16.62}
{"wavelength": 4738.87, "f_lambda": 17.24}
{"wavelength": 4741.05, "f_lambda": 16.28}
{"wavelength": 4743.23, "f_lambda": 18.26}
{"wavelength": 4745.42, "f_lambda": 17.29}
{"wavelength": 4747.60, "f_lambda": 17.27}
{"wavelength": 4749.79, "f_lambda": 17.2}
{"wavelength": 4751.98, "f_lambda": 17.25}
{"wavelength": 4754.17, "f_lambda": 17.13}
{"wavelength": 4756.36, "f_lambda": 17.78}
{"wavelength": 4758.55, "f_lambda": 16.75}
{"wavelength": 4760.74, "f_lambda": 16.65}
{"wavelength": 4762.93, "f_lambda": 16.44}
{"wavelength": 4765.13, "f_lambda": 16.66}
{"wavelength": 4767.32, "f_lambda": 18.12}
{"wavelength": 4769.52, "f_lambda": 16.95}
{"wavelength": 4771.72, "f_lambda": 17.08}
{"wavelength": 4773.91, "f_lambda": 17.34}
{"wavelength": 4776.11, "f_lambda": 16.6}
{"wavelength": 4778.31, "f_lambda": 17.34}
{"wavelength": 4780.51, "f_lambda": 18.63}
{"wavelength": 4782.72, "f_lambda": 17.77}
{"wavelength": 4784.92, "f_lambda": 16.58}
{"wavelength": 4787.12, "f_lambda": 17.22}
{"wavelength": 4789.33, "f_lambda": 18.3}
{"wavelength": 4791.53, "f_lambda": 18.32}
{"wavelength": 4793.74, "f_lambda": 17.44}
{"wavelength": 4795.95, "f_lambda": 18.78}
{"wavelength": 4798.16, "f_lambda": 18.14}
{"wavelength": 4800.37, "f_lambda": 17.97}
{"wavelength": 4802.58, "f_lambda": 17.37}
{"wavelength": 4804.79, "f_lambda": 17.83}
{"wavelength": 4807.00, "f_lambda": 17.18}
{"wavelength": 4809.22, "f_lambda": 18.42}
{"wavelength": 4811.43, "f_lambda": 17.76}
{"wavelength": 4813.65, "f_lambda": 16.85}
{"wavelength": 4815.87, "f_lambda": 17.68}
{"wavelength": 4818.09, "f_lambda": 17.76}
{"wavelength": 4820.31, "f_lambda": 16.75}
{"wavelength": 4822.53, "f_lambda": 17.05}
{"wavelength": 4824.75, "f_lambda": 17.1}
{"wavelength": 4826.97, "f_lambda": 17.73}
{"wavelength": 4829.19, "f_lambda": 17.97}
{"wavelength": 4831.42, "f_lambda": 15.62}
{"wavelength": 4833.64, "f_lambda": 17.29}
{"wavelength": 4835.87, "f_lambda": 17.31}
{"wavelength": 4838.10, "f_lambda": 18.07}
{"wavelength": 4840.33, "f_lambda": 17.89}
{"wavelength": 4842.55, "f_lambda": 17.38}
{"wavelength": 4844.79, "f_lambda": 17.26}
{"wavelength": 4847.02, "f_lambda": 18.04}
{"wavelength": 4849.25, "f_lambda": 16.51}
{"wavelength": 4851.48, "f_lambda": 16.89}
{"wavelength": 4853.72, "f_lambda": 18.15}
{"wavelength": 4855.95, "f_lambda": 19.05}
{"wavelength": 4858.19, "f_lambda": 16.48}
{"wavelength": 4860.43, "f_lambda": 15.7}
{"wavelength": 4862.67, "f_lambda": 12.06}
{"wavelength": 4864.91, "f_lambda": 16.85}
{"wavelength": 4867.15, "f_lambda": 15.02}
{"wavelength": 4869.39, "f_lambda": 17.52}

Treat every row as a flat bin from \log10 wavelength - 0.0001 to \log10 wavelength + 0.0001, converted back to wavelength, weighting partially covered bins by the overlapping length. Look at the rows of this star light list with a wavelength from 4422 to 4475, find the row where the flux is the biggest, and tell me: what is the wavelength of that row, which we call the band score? 4440.94 angstrom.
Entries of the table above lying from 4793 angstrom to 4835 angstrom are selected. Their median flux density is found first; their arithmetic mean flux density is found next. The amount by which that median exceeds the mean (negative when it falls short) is 0.17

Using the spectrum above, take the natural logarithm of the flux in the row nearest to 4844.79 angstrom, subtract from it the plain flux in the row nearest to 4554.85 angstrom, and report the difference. -14.1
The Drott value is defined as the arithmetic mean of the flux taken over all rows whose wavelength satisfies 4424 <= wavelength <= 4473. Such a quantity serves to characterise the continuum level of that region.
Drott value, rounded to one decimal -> 15.5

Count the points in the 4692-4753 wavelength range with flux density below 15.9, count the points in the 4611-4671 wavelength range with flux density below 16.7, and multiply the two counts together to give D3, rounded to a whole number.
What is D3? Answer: 8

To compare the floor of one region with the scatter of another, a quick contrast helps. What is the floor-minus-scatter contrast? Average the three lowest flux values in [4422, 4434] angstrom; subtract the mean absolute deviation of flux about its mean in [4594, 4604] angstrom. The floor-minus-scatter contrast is 14.2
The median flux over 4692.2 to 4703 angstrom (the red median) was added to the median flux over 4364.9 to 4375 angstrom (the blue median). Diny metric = 33.4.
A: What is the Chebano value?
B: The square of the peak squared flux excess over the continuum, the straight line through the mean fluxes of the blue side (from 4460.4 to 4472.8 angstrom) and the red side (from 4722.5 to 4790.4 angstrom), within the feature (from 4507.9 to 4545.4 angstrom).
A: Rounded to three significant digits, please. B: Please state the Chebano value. 105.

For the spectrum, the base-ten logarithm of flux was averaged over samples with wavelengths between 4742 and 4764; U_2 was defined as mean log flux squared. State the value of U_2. 1.526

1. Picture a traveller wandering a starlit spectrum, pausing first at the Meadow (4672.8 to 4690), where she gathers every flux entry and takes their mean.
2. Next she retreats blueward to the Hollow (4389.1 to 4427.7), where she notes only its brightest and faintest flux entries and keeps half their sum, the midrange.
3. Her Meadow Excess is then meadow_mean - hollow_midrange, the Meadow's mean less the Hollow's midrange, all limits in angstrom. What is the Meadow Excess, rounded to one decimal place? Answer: 4.0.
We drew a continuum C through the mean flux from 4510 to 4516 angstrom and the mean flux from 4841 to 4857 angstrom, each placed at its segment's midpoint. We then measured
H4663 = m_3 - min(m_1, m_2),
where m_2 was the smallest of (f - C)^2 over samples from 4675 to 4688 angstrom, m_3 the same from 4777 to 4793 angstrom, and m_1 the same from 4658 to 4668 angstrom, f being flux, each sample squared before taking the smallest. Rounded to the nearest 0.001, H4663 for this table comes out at -0.009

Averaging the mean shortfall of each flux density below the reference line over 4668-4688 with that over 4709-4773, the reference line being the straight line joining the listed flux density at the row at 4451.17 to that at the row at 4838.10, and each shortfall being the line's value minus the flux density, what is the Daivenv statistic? -0.07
